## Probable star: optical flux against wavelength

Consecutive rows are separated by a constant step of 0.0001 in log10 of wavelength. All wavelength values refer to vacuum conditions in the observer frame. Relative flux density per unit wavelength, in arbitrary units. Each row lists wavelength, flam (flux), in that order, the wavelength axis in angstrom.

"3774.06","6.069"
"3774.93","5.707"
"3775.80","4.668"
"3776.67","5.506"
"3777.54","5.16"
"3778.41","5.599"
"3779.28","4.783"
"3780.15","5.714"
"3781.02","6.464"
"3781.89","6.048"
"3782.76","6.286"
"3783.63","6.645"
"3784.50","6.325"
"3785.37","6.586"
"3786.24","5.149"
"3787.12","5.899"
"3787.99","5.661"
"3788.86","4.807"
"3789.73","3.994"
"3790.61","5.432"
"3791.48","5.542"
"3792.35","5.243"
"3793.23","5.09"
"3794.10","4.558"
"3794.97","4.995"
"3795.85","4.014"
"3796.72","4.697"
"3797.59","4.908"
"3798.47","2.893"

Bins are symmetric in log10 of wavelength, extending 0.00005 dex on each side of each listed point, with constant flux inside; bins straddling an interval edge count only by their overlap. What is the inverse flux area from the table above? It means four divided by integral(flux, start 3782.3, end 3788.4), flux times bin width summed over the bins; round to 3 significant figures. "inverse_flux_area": 0.108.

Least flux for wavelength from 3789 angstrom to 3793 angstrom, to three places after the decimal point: 3.994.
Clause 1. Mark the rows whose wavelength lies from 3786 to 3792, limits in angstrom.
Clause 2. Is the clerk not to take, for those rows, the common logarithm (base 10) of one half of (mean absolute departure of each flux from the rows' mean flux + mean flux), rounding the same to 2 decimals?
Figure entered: 0.45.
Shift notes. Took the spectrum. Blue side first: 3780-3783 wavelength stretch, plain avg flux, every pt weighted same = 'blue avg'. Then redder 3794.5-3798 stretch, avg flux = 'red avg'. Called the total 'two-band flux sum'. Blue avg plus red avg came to 10.8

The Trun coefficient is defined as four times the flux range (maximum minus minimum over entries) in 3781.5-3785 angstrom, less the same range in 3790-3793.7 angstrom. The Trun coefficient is 1.9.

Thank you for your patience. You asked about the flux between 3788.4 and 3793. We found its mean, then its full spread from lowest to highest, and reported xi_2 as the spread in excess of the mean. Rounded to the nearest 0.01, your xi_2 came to -3.46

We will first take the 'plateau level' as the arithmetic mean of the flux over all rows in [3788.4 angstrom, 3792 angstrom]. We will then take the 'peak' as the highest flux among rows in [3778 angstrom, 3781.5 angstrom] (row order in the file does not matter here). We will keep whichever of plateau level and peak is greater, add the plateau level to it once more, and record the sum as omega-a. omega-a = 11.4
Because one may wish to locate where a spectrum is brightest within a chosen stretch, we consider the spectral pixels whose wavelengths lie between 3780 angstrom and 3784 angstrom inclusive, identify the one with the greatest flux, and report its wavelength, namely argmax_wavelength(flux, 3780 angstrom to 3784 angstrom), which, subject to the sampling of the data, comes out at 3783.63 angstrom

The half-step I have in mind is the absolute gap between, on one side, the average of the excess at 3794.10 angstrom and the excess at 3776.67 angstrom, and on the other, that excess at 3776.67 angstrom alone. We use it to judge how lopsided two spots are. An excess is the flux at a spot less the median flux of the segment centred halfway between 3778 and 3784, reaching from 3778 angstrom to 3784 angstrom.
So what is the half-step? 0.47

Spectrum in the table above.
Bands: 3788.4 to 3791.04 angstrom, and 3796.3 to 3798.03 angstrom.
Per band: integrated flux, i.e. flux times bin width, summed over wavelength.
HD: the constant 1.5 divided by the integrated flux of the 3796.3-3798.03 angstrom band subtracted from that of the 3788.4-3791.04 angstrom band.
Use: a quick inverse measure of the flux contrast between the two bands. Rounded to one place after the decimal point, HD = 0.4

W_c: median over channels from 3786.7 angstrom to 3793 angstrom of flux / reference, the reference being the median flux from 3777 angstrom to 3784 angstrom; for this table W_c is 0.92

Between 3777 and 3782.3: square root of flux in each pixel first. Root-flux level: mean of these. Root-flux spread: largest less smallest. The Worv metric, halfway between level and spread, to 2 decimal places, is 1.36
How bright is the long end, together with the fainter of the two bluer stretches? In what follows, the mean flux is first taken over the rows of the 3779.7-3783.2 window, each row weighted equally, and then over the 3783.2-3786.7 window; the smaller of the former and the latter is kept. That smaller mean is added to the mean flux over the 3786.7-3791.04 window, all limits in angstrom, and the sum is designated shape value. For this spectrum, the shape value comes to 11.3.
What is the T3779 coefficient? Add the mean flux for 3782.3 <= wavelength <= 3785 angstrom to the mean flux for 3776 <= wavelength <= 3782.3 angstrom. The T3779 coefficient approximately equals 12.0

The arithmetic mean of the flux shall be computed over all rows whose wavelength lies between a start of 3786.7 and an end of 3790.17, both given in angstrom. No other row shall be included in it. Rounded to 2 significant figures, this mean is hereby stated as 5.1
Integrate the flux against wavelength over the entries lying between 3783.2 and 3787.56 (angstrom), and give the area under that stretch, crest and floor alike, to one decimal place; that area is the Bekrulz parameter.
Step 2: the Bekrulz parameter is 26.7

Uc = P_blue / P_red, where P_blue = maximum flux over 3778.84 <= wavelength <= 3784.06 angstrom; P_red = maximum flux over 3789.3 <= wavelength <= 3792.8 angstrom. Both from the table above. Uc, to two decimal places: 1.20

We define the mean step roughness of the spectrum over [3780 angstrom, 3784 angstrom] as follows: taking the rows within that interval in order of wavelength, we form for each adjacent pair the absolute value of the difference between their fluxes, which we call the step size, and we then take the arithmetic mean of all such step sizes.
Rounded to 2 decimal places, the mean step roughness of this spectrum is 0.44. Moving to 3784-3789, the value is 0.71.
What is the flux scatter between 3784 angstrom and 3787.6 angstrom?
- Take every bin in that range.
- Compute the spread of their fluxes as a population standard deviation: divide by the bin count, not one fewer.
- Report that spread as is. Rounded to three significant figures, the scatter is 0.544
